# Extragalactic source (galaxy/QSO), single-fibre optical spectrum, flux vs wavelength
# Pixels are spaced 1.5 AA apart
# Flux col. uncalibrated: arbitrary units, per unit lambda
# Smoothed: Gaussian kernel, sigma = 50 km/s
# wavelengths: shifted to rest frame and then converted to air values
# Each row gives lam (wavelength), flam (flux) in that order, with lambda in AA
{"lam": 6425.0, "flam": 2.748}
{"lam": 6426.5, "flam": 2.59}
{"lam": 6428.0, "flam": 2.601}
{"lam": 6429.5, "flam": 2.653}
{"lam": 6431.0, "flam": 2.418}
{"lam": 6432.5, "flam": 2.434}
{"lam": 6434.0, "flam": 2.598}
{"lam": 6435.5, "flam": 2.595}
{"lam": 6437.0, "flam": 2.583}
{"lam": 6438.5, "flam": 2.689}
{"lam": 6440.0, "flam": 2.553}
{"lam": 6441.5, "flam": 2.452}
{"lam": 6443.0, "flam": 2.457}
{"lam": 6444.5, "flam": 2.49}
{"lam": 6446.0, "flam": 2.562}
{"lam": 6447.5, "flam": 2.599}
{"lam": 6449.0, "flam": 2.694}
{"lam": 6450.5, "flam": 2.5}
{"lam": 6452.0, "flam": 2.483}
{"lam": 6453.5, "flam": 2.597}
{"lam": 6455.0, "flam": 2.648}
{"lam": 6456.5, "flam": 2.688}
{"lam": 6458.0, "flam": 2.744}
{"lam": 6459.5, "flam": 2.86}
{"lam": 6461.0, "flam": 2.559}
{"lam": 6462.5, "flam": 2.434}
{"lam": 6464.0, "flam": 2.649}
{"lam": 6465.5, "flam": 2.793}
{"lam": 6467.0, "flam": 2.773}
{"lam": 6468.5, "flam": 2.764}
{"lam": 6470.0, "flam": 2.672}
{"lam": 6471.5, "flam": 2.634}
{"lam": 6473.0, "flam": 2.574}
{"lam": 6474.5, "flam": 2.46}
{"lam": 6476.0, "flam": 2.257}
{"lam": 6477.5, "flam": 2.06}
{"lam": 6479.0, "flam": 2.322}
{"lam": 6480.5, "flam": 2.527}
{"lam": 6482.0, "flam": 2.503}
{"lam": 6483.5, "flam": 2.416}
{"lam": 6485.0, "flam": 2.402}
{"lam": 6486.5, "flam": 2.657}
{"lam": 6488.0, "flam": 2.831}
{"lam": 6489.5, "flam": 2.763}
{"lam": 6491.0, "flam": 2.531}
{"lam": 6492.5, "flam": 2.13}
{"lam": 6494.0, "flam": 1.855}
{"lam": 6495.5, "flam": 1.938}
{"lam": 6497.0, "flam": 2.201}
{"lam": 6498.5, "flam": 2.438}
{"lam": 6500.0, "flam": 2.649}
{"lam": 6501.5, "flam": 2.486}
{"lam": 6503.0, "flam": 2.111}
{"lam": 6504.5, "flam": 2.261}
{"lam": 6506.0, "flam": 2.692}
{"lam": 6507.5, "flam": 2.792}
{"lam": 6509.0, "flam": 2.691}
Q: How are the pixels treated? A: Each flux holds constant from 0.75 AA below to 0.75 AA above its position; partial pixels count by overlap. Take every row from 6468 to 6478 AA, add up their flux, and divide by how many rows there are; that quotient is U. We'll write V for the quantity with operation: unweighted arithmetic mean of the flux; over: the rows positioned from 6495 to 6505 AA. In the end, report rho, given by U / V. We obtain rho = 1.08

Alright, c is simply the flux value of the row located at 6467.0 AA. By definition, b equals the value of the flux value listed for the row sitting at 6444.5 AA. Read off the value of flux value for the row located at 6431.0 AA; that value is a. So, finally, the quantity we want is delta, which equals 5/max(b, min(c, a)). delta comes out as 2.01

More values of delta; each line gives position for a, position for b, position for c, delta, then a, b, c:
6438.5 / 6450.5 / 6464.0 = 1.89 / 2.689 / 2.5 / 2.649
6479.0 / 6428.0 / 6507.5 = 1.92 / 2.322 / 2.601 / 2.792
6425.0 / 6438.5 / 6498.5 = 1.86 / 2.748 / 2.689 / 2.438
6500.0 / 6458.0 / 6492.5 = 1.82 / 2.649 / 2.744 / 2.13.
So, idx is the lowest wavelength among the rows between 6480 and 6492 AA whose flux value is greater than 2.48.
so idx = 6480.5 AA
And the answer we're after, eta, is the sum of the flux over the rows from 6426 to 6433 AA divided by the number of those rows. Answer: 2.54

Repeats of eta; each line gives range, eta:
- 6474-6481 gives 2.33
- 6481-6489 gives 2.56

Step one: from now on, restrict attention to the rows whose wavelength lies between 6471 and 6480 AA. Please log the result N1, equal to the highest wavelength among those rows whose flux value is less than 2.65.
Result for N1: 6479.0 AA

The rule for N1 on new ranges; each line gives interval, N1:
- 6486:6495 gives 6494.0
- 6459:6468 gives 6464.0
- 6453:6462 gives 6461.0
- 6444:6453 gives 6452.0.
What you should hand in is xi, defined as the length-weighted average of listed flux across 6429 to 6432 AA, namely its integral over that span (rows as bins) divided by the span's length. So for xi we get 2.52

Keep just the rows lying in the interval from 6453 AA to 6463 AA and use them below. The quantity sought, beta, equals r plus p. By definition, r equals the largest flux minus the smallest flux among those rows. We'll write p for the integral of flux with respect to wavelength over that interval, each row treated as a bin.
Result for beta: 27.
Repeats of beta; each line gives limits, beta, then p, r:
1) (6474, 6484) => 24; 23.6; 0.47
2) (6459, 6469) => 27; 26.8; 0.43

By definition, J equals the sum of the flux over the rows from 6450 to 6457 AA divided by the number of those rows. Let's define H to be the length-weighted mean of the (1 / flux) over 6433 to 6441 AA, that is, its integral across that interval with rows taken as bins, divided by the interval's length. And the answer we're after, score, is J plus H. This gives 2.97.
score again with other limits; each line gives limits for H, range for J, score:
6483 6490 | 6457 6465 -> 3.03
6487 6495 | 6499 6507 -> 2.86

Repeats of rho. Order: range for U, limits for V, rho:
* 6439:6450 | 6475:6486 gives 1.08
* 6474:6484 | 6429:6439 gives 0.92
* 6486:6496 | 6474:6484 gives 1.01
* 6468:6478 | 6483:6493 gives 0.98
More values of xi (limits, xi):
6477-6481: 2.30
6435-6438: 2.60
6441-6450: 2.54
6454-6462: 2.69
